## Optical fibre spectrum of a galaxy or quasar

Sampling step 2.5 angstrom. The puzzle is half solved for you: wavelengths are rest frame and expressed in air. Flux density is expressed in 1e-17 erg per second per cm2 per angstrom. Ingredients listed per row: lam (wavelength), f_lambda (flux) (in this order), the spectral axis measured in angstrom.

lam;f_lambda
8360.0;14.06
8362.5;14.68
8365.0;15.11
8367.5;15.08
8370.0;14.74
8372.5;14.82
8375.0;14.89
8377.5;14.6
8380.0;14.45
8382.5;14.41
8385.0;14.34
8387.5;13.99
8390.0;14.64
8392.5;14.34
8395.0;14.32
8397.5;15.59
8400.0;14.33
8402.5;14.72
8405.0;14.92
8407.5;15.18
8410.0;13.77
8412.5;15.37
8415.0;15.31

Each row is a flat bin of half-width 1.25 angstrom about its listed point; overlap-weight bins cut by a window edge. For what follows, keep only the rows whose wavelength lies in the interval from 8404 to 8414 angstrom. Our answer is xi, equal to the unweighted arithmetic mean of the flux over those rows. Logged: 14.8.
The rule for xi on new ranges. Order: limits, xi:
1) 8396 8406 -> 14.9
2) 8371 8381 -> 14.7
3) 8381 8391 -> 14.3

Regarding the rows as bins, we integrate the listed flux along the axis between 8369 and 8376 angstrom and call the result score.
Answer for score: 104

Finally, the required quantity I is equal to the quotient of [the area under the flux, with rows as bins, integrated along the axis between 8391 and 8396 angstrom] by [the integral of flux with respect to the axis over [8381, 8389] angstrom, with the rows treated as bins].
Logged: 0.6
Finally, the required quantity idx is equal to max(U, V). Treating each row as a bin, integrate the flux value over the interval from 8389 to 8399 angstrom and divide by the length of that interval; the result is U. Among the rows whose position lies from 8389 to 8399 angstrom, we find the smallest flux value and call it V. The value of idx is 14.7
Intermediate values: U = 14.7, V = 14.32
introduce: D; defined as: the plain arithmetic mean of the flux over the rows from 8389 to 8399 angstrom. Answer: 14.7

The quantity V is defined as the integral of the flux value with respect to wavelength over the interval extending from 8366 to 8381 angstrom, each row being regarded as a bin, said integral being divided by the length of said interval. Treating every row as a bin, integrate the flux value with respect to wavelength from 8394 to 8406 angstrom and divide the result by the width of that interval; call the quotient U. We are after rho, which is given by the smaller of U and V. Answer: 14.8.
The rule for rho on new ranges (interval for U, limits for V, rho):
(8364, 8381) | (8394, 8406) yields 14.8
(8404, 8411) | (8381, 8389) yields 14.3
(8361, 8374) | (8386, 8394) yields 14.3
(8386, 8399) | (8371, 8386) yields 14.6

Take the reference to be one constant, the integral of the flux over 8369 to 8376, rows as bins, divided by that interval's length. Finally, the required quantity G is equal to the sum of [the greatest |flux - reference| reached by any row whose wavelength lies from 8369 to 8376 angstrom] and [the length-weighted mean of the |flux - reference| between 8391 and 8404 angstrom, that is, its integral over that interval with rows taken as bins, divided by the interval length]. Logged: 0.53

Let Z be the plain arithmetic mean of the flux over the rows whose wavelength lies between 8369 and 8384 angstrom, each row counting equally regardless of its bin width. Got 14.7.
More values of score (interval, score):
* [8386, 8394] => 115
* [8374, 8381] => 103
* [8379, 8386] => 101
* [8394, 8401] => 103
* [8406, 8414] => 118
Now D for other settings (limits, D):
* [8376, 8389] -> 14.4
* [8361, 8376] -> 14.9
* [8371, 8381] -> 14.7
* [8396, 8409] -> 14.9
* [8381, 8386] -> 14.4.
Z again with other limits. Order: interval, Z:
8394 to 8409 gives 14.8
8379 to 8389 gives 14.3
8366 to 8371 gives 14.9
